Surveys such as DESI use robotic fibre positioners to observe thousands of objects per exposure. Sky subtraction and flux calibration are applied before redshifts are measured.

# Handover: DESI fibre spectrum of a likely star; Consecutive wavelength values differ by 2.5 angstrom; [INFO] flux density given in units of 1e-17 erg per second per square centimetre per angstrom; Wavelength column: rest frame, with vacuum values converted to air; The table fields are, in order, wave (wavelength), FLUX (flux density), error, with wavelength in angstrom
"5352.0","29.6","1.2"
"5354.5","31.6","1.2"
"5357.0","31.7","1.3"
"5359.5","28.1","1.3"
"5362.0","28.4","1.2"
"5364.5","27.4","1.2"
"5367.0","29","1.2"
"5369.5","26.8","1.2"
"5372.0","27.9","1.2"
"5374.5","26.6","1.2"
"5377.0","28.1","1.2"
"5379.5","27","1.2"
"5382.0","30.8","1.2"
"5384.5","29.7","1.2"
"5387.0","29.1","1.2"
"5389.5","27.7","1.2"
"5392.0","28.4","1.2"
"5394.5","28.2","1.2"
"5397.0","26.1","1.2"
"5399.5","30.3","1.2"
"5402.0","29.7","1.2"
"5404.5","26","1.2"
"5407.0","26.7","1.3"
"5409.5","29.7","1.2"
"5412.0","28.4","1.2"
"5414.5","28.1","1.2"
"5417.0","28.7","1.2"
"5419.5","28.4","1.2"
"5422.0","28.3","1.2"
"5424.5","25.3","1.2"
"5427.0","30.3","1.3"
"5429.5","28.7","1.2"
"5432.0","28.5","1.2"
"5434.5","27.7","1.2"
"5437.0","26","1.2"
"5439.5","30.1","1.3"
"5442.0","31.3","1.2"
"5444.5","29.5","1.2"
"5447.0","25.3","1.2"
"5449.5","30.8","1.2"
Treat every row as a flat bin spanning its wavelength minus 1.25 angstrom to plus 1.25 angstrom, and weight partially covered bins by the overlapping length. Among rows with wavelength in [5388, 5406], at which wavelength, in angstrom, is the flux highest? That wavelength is 5399.5 angstrom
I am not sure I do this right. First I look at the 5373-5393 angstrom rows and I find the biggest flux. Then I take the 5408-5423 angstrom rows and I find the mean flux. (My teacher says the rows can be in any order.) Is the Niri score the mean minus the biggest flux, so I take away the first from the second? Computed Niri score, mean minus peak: -2.2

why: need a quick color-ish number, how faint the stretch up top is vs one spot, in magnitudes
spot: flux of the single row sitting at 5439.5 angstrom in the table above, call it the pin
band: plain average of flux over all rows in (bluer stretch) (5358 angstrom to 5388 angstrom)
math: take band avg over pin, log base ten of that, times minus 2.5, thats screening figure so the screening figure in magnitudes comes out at 0.07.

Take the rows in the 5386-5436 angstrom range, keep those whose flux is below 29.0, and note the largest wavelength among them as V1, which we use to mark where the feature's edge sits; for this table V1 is 5434.5 angstrom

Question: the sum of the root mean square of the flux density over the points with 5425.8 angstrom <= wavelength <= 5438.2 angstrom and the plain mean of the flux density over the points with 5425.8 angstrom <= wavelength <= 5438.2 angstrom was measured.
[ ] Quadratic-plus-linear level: 56.5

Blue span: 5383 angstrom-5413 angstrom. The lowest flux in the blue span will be 26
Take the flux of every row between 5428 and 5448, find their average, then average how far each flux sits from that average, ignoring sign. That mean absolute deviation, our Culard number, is 1.5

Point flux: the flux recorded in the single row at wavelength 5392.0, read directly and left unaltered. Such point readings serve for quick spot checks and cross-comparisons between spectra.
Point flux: 28.4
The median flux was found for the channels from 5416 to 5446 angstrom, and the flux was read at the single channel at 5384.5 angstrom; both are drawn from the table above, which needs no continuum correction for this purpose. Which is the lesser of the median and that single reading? 28.6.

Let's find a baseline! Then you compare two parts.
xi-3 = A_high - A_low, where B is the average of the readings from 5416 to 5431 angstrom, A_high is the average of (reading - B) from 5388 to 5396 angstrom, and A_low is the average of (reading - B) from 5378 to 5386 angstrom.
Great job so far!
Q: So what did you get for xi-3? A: -1.1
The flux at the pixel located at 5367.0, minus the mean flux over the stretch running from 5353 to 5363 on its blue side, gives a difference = -1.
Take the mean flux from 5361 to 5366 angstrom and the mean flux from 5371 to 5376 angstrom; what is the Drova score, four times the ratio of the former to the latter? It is 4.10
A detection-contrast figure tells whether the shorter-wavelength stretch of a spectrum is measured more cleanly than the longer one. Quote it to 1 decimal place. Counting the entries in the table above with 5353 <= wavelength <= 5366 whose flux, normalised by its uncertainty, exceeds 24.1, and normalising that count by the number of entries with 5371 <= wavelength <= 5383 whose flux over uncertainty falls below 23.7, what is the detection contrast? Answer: 0.5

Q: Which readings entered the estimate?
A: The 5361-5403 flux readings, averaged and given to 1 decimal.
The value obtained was 28.3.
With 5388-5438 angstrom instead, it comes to 28.1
